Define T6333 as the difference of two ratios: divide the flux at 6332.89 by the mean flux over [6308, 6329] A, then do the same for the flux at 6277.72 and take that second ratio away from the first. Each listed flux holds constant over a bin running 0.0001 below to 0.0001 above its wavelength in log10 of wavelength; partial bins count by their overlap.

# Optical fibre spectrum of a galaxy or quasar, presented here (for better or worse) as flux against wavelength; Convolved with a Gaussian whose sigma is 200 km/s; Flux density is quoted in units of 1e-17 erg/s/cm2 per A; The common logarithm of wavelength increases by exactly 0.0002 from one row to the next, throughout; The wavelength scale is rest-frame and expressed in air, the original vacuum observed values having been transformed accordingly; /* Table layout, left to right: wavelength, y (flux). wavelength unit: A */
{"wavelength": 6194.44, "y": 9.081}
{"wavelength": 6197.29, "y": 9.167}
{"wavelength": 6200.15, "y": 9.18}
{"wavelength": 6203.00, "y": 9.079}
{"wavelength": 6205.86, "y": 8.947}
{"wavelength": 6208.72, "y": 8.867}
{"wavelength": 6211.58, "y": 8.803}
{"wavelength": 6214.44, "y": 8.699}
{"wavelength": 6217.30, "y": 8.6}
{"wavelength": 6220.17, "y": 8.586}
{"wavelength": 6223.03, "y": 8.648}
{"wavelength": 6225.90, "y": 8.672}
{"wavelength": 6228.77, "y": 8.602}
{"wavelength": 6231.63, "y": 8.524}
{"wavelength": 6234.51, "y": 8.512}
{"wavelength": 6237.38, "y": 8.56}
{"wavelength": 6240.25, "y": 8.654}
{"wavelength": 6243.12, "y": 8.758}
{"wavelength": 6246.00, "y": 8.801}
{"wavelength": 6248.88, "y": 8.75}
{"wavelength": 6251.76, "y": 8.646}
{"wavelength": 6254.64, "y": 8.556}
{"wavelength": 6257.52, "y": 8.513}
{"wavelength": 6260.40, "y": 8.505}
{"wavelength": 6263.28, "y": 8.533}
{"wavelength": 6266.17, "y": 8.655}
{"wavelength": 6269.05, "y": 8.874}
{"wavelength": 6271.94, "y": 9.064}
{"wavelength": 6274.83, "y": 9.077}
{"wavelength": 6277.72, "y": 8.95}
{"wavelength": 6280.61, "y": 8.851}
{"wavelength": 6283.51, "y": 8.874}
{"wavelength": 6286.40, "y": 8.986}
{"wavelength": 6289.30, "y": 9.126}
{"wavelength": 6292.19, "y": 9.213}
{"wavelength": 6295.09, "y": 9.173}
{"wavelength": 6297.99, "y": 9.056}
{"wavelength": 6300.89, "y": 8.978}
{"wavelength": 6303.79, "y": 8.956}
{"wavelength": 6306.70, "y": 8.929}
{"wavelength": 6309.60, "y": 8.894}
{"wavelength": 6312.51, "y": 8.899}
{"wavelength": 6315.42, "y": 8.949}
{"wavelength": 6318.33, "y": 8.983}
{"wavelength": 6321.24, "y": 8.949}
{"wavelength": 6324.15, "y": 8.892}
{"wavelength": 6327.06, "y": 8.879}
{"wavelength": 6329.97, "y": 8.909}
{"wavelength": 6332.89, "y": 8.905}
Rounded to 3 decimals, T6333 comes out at -0.005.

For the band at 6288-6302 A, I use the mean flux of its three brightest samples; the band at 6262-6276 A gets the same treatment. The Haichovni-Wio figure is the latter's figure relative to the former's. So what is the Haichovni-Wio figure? 0.98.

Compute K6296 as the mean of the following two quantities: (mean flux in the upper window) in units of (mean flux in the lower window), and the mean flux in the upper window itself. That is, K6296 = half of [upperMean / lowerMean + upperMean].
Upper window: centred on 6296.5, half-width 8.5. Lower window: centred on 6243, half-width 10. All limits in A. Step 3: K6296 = 5.07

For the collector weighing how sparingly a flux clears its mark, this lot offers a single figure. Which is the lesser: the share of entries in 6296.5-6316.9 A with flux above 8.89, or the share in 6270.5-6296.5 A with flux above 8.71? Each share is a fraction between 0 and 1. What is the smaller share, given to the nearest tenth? 1.0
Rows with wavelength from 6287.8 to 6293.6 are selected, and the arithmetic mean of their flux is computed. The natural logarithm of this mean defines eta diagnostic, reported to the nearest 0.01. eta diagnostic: 2.22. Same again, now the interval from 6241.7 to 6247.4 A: 2.17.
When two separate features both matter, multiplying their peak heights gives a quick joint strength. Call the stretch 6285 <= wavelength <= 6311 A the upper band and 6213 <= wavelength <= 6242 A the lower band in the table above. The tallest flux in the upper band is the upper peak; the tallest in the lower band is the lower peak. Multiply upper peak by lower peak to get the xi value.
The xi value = 80.1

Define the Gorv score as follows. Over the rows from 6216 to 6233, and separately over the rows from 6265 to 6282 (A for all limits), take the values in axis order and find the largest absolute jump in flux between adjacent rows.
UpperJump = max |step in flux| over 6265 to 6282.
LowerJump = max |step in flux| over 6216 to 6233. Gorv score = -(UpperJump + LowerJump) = -0.30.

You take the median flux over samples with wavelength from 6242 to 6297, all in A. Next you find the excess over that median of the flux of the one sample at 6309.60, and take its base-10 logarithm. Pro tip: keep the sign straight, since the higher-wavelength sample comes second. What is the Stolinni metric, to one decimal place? -1.4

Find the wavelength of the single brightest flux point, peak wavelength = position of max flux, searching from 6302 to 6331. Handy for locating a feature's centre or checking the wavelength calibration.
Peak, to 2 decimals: 6318.33 A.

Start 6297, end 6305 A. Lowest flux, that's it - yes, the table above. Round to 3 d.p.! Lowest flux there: 8.956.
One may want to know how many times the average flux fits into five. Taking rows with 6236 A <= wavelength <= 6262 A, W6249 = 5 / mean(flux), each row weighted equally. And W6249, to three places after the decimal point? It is 0.579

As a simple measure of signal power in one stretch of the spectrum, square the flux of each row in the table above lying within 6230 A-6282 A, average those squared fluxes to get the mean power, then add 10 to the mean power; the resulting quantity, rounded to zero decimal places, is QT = 86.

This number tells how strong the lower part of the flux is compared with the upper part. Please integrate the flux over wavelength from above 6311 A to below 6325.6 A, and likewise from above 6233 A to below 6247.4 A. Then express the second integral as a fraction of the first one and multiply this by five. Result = 4.78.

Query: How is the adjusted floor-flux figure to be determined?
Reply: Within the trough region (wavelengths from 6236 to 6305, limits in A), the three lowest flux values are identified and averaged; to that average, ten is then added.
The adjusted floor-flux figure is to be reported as 18.5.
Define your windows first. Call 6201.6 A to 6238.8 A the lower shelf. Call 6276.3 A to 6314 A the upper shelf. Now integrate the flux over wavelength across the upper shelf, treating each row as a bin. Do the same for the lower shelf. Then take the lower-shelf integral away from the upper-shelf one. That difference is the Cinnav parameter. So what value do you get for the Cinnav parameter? 15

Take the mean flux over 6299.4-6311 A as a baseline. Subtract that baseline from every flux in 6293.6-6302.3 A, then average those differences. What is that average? 0.13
